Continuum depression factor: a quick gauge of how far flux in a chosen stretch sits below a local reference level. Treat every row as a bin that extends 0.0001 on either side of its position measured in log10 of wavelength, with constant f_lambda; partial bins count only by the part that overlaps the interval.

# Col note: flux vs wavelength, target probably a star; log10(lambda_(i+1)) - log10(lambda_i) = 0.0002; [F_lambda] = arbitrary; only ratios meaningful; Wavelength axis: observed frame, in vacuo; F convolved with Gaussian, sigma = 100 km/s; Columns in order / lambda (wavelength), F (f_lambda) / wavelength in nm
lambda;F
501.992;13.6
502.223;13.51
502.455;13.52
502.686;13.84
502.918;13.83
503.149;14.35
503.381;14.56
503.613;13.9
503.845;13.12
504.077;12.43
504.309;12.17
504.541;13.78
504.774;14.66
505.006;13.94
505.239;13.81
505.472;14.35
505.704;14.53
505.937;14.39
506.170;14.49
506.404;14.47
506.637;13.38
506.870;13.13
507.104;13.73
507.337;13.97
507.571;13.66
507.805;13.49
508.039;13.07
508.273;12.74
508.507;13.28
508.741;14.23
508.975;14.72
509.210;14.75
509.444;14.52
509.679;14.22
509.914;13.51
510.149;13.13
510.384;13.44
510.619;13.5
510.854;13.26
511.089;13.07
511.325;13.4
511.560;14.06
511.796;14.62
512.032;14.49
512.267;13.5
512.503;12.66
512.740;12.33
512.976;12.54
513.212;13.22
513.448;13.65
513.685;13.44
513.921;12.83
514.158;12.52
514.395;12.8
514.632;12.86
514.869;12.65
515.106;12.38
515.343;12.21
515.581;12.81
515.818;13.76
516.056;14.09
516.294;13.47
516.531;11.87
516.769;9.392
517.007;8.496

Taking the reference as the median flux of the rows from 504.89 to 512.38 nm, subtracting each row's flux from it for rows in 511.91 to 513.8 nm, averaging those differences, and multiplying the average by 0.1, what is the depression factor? 0.05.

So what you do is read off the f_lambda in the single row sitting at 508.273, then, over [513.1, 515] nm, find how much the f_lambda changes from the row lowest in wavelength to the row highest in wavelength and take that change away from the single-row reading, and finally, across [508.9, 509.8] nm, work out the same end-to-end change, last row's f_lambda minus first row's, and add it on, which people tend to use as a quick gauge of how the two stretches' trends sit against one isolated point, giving 12.8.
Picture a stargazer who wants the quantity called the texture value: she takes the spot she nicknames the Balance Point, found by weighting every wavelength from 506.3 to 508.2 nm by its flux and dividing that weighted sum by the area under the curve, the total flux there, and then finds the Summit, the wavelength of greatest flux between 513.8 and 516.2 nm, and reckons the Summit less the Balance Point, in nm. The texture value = 8.84 nm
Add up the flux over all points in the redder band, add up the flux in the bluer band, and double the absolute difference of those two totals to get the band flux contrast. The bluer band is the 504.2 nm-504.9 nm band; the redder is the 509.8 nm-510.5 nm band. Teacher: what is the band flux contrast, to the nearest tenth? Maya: 1.1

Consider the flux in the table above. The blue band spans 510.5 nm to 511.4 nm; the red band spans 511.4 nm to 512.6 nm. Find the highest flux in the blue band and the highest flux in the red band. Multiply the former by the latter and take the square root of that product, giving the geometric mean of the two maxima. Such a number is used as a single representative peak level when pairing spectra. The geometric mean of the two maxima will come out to 14.0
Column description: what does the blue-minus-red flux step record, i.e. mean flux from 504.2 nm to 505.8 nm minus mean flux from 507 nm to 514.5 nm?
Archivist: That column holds 0.38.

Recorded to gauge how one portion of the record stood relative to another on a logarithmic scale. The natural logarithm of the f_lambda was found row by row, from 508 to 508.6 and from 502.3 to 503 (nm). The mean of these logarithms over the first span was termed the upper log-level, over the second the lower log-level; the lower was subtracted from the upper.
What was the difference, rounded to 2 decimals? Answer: -0.05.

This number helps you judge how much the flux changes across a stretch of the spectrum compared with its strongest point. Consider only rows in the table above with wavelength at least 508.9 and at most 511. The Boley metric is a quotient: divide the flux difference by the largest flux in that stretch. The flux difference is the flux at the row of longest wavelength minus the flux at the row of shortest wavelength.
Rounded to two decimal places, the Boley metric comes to -0.10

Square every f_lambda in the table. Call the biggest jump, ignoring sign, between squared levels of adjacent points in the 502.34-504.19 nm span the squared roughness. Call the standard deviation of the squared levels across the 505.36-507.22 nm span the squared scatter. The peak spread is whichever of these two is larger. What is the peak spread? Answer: 21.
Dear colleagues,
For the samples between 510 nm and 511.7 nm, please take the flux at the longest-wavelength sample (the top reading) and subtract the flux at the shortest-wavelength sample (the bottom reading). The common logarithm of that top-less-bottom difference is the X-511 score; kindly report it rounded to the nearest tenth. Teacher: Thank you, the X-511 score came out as 0.0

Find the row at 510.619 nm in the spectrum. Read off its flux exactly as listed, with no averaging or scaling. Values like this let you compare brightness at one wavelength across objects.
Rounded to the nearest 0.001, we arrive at 13.500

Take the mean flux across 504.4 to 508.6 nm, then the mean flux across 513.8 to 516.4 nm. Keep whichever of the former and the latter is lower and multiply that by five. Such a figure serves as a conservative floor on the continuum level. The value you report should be 64.7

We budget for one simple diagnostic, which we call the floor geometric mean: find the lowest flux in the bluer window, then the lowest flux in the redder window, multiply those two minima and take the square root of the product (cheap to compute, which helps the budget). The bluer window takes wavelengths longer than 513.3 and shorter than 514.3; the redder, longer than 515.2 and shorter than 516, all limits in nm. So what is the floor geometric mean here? 12.4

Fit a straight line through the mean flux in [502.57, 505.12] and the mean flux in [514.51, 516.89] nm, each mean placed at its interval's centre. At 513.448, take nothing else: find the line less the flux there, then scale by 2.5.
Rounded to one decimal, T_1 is -2.2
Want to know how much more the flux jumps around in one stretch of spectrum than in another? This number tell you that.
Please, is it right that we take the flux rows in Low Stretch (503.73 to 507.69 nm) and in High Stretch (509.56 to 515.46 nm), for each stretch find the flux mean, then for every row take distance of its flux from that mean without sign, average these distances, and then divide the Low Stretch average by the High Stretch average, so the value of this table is 1.06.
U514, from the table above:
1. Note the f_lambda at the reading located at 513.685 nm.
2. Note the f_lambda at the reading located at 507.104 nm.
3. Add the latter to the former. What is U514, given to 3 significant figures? 27.2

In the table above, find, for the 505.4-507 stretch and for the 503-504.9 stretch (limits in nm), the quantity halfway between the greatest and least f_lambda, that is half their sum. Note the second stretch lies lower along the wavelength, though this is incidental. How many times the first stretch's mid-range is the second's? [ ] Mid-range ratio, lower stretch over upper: 0.97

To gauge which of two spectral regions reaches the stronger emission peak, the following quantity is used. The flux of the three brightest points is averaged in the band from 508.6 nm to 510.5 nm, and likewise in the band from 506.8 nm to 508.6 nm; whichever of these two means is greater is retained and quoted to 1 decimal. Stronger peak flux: 14.7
